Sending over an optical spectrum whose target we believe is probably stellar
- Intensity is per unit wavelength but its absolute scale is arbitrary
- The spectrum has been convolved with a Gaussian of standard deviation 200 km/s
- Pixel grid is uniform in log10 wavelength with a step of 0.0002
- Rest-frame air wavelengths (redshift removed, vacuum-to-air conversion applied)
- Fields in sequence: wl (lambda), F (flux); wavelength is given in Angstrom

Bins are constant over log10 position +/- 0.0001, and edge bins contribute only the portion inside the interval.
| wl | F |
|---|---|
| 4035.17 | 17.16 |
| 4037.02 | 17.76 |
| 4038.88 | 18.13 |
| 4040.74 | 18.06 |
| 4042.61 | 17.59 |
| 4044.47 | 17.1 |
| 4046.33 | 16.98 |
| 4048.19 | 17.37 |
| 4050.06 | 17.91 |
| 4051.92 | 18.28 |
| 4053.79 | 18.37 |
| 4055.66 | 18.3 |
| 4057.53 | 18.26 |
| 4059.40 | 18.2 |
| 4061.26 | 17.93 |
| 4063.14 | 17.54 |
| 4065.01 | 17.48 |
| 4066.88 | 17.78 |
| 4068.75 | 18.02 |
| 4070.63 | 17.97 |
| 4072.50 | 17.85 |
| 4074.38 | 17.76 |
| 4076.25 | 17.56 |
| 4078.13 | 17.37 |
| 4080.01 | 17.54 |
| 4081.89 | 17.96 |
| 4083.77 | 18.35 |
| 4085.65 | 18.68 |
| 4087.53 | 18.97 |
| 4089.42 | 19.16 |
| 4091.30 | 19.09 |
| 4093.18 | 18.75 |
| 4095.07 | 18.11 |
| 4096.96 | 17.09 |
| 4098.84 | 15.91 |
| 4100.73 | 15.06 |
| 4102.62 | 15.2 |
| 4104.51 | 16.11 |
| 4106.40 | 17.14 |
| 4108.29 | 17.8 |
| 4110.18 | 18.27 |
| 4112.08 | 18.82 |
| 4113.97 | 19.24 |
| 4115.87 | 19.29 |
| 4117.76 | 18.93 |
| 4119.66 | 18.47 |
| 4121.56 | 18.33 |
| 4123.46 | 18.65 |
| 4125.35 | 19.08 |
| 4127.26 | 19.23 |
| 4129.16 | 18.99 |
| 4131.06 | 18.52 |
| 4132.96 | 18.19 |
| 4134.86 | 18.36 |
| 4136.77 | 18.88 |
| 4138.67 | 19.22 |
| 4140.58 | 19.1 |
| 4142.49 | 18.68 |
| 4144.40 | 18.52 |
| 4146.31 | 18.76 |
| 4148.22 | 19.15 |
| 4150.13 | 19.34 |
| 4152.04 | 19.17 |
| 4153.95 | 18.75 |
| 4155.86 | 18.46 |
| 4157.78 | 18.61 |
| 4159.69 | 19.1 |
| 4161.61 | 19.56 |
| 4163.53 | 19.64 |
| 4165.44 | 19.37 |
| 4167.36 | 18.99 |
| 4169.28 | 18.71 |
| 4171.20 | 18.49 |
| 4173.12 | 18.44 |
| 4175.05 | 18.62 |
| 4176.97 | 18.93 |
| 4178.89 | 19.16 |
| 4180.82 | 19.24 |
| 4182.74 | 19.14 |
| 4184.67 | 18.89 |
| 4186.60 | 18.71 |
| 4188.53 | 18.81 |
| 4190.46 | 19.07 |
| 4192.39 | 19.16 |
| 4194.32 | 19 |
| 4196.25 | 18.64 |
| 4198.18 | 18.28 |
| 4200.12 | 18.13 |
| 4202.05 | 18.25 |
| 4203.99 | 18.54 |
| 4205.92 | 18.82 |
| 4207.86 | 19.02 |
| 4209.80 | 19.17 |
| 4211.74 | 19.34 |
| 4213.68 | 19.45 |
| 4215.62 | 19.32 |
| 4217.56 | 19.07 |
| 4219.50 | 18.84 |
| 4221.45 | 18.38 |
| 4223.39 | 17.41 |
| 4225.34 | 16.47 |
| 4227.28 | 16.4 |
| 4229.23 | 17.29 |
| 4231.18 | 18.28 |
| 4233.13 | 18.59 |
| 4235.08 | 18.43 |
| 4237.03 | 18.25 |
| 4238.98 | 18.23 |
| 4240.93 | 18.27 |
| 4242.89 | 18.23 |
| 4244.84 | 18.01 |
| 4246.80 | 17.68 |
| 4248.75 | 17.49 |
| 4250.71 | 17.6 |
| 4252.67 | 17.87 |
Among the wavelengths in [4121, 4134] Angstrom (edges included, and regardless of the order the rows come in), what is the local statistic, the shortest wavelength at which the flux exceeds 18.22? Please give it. 4121.56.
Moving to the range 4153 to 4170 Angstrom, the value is 4153.95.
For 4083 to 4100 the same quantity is 4083.77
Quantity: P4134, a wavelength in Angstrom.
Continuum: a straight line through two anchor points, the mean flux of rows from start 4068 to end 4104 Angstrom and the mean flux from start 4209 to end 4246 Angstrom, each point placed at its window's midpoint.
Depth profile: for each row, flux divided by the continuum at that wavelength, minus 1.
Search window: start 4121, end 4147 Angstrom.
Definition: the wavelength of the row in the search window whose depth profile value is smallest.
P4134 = 4132.96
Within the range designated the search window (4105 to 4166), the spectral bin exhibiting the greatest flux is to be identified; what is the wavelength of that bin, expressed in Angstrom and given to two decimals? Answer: 4163.53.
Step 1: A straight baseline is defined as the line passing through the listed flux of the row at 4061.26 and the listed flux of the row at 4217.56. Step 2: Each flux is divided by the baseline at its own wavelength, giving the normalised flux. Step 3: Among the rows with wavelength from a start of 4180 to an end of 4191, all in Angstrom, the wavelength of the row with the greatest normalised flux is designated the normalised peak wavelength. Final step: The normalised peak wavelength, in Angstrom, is 4180.82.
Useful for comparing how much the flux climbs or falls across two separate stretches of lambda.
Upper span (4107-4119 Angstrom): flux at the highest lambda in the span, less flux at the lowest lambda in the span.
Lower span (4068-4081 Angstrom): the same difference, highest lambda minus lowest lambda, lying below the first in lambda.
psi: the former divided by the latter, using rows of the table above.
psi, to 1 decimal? -2.4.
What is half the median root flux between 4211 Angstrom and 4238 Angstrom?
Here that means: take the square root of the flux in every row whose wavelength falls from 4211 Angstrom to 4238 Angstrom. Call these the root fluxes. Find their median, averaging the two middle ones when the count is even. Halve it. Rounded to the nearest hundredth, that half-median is 2.15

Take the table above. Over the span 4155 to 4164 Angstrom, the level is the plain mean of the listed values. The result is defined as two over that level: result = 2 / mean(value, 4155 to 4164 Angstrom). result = 0.105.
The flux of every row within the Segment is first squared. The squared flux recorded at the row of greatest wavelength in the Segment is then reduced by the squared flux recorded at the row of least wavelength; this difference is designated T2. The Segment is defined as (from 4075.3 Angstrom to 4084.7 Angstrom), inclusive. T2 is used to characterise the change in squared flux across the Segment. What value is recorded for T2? 28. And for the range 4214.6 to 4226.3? -102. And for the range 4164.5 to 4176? -28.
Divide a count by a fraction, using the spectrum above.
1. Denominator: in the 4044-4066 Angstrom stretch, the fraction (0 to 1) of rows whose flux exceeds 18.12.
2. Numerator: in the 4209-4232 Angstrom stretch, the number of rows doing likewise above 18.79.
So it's 14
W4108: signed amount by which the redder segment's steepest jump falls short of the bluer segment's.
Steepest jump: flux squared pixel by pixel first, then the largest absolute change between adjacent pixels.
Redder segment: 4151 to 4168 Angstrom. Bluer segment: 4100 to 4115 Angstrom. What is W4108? 16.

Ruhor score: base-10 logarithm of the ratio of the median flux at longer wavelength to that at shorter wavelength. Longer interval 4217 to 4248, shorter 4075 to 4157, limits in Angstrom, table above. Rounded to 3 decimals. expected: -0.010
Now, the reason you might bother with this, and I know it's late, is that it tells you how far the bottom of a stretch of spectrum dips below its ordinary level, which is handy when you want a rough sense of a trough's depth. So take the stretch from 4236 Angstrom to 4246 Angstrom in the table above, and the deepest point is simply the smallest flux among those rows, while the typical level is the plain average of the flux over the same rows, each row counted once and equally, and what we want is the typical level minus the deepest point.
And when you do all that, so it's 0.2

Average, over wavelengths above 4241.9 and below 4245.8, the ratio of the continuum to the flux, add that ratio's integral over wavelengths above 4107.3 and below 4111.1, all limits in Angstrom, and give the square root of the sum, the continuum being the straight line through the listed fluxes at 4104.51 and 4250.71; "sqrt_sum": 2.09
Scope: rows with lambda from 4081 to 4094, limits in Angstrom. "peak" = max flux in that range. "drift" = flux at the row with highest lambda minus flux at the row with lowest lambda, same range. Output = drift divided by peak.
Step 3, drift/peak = 0.041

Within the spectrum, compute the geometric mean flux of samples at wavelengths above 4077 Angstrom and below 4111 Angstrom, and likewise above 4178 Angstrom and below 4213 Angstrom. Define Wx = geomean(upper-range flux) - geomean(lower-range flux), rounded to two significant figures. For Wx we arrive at 1.3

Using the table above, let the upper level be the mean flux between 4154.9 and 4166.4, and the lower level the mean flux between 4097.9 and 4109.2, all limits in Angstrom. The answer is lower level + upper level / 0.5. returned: 54.5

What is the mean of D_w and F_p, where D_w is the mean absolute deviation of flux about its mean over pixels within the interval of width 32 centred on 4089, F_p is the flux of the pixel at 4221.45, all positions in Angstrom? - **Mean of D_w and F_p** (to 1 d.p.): 9.7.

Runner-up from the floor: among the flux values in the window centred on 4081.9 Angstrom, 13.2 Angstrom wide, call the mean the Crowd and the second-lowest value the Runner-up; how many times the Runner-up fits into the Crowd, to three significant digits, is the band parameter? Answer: 1.03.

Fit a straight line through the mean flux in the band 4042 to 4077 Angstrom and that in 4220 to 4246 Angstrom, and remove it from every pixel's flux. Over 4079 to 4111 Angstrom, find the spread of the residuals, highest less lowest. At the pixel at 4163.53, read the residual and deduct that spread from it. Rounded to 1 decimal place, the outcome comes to -2.3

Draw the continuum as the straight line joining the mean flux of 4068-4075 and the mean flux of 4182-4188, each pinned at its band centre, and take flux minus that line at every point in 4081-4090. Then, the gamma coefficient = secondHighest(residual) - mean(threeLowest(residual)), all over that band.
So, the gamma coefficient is 0.61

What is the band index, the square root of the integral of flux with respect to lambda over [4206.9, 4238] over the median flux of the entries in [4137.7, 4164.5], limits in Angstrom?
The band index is 5.5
